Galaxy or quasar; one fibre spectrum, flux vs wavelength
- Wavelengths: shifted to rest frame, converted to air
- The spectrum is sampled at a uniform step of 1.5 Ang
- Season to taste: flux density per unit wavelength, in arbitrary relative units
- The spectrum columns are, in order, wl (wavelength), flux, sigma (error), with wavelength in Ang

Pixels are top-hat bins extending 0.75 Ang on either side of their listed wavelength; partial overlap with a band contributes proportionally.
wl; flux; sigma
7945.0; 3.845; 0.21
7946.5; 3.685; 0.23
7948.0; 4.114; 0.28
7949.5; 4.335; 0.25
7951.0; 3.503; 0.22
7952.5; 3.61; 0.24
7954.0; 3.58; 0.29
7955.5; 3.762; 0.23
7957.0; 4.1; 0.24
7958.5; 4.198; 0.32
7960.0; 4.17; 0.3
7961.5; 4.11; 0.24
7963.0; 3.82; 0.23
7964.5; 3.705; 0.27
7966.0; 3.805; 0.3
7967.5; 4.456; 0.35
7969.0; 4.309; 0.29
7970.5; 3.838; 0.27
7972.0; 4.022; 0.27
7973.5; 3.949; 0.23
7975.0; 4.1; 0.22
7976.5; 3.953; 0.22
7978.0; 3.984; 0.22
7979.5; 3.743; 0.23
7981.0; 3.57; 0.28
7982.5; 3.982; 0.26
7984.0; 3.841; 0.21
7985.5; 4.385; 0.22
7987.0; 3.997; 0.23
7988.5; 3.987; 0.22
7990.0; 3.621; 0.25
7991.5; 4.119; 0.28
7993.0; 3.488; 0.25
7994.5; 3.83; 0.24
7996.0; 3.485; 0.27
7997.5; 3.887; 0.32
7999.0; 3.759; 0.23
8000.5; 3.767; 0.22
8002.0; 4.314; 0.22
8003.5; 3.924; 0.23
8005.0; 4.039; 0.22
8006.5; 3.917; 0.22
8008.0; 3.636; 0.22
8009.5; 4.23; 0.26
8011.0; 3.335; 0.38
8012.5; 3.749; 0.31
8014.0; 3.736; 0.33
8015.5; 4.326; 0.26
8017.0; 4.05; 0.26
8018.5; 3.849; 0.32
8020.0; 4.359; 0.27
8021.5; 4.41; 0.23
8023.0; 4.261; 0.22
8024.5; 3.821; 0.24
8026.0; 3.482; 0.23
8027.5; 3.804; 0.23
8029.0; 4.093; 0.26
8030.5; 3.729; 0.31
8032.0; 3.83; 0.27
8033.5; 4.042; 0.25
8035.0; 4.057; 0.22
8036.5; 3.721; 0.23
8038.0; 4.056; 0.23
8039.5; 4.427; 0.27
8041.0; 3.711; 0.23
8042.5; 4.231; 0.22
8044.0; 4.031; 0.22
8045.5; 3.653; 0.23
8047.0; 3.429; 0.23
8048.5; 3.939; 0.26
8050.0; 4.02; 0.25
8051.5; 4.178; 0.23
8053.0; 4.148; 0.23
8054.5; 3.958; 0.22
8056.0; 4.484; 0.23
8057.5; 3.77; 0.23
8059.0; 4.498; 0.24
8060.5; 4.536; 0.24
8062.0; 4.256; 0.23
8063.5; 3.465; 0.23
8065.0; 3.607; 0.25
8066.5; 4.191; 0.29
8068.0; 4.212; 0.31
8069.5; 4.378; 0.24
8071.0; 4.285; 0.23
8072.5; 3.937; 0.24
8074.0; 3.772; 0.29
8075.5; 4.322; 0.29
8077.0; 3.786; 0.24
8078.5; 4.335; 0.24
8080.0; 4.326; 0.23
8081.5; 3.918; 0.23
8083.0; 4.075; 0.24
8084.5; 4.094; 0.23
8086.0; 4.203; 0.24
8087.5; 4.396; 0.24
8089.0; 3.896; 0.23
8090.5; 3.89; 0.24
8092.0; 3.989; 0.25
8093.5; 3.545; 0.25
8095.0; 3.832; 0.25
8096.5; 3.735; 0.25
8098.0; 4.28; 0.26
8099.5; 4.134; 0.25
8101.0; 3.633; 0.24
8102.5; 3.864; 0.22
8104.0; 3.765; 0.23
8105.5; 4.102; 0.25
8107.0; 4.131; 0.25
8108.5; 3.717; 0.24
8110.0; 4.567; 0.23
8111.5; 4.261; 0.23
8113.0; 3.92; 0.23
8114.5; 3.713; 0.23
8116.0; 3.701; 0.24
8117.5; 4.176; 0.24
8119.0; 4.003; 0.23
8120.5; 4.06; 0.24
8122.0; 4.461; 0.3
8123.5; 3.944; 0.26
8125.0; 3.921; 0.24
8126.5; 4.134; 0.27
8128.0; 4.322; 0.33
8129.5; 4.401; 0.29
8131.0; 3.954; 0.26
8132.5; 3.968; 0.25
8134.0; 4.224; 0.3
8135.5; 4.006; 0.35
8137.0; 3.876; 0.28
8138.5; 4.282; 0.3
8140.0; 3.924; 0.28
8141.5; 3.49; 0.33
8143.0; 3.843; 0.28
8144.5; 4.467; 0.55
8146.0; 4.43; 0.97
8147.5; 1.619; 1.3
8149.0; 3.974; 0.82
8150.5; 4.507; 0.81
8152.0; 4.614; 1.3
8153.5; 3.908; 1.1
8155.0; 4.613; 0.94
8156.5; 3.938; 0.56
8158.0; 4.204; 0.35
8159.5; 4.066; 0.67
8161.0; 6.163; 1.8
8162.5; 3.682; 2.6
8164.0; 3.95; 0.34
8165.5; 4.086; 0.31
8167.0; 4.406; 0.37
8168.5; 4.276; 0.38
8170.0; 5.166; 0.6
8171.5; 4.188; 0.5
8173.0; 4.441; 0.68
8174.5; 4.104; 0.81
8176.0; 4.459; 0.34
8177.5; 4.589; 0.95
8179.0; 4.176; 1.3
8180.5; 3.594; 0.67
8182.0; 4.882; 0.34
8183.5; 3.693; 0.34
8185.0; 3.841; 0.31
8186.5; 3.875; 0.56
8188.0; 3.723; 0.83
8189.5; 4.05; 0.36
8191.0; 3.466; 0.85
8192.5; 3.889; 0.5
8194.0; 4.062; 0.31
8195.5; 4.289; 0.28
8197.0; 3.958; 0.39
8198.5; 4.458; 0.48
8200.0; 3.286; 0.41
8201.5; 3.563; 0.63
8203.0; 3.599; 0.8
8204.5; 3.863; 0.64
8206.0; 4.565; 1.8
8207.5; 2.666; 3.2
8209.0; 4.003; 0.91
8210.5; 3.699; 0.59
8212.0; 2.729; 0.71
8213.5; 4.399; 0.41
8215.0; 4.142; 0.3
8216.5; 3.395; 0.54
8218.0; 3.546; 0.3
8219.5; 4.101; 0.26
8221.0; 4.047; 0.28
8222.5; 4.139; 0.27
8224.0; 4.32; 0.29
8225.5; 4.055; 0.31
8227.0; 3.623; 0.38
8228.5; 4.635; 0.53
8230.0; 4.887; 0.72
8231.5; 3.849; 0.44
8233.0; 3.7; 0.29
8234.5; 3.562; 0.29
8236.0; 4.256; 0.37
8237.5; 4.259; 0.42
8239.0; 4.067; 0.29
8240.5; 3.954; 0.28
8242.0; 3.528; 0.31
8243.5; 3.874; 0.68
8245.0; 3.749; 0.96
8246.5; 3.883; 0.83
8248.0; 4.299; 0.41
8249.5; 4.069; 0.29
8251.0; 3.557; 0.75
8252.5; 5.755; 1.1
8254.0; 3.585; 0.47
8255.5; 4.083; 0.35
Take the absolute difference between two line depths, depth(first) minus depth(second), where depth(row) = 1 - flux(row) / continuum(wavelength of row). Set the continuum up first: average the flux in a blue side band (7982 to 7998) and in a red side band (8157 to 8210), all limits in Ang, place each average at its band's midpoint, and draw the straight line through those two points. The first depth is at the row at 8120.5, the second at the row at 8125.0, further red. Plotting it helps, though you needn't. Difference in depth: 0.036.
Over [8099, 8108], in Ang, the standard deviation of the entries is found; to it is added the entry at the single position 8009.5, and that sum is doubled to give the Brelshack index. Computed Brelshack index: 8.9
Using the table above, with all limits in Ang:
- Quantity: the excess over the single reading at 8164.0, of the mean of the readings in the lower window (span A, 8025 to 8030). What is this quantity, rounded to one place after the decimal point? -0.2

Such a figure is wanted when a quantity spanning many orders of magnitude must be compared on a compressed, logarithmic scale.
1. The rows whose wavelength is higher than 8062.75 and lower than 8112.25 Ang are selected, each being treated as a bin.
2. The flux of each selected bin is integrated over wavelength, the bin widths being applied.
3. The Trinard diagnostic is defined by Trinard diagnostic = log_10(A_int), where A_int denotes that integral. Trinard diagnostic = 2.3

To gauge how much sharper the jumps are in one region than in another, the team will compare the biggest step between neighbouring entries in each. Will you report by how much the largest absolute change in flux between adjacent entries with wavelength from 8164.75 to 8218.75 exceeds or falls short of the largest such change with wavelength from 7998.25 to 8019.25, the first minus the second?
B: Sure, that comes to 1.0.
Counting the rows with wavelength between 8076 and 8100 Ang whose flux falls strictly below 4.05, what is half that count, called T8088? 4.0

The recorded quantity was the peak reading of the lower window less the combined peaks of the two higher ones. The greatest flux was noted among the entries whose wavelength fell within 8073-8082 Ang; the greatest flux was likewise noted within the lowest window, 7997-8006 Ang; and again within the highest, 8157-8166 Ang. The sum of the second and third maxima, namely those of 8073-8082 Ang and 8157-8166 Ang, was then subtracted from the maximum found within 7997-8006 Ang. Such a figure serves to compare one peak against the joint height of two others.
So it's -6.18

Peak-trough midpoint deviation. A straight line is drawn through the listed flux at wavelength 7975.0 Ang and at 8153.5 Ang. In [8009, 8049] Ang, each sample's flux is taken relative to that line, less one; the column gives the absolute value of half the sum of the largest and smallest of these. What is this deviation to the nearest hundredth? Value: 0.04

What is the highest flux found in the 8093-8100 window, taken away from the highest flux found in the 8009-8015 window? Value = -0.05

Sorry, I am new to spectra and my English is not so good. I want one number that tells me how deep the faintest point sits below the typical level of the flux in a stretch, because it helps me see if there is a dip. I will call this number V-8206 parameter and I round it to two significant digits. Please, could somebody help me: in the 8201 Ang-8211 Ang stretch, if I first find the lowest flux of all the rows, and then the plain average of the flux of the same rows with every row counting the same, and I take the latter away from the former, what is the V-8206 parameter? -1.0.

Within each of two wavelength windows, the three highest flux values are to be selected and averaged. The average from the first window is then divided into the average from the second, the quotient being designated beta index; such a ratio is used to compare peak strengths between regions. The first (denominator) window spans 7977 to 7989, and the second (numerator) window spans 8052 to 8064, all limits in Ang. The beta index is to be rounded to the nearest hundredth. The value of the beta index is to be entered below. 1.09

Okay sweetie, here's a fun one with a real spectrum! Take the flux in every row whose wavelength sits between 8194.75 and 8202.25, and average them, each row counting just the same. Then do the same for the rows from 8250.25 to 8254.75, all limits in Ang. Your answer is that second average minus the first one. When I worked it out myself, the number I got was 0.39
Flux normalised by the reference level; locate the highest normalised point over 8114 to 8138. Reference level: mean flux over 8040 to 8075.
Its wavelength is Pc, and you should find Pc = 8122.0 Ang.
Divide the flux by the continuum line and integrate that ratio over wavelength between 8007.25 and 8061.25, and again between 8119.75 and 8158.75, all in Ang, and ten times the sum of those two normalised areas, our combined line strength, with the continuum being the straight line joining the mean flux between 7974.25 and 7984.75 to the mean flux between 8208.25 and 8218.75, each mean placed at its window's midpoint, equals 980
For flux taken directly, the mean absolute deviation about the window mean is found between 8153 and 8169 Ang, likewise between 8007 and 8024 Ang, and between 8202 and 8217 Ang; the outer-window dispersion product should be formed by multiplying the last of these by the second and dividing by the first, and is 0.36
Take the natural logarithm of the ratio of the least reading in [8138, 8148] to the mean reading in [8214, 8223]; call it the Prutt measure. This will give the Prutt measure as -0.88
